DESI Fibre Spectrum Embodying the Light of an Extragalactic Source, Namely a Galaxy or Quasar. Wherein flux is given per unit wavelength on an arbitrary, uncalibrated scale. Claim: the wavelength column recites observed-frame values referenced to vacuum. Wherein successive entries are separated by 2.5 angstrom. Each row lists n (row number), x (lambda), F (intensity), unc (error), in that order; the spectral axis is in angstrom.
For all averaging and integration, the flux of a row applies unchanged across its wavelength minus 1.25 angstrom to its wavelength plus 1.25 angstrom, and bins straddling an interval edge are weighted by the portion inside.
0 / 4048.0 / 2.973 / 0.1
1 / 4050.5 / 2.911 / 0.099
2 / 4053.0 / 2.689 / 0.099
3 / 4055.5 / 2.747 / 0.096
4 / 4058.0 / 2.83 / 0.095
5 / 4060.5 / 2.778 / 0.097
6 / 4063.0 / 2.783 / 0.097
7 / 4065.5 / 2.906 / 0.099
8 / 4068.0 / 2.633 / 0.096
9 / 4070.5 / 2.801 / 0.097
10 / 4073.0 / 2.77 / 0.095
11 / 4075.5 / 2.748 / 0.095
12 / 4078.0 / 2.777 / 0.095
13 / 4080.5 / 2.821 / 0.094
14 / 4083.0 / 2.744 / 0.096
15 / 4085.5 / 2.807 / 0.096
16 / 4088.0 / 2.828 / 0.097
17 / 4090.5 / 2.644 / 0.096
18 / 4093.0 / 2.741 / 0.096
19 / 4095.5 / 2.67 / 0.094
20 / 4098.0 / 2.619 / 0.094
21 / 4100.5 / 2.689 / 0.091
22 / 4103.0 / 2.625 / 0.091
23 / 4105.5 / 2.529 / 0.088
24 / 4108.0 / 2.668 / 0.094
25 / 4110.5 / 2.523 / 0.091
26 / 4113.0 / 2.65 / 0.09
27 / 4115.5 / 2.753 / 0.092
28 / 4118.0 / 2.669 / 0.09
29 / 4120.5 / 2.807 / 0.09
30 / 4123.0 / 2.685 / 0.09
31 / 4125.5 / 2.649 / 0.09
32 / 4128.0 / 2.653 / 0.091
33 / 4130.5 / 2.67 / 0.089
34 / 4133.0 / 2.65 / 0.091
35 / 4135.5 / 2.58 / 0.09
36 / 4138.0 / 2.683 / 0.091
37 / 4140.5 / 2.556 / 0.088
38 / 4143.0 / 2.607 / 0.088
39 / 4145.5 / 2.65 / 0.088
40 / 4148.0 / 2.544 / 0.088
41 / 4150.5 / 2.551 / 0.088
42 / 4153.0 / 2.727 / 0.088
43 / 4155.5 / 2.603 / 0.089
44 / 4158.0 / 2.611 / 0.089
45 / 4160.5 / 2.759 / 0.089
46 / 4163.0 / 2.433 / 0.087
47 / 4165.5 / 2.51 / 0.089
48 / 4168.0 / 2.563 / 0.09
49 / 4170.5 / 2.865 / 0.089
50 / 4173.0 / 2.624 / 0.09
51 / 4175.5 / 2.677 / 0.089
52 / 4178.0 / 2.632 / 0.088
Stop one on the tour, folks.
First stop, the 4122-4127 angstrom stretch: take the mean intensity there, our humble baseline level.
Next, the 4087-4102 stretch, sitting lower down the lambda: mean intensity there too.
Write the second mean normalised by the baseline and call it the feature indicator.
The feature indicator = 1.01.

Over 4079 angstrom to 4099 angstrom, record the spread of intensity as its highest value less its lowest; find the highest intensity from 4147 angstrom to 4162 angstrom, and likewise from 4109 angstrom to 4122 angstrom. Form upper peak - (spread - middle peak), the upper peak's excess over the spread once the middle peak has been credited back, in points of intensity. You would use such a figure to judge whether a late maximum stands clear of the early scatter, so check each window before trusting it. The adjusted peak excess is 5.36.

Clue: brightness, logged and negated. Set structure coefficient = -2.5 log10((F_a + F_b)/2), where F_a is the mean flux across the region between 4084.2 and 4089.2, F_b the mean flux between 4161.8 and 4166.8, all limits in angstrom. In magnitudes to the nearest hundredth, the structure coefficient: -1.06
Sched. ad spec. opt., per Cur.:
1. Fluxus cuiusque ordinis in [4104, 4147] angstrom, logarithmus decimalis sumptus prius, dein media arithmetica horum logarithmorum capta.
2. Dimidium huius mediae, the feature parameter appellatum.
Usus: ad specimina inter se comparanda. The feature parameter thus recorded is 0.211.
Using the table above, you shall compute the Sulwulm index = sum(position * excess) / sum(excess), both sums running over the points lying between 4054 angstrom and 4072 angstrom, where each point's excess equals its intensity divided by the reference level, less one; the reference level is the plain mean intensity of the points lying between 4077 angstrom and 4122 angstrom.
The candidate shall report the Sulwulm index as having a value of 4062.6 angstrom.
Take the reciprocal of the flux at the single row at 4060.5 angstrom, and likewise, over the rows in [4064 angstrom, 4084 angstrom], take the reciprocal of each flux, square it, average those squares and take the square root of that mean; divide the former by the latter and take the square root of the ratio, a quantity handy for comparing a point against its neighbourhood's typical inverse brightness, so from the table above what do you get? 0.999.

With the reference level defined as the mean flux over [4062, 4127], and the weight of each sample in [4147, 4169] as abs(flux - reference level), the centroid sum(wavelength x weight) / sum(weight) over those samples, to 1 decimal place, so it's 4159.0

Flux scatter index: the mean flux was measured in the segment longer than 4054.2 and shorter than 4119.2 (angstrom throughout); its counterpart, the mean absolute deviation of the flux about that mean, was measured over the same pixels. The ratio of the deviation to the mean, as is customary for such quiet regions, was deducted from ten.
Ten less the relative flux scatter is 9.97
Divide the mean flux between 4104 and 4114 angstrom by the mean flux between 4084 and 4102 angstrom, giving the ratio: 0.96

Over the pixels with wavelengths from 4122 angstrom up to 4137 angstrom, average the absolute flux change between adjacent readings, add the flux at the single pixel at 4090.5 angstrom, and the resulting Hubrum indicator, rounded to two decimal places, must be 2.67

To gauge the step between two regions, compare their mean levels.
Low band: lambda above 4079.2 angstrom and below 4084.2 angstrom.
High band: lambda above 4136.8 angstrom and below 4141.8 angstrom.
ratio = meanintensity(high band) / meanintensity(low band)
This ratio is 0.94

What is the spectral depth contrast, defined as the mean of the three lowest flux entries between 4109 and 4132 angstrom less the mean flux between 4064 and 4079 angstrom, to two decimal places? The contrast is -0.17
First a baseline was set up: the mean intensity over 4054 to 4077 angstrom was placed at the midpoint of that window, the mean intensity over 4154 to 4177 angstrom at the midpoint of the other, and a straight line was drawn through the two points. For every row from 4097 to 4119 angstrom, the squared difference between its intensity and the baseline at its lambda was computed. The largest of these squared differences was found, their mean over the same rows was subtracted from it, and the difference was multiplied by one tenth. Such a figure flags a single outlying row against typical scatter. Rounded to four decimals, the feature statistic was 0.0024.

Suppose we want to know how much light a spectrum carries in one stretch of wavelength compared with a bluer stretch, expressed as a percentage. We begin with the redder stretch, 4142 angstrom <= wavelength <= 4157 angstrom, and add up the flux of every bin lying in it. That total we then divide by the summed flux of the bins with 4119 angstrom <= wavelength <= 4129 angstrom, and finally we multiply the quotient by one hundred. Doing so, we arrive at 145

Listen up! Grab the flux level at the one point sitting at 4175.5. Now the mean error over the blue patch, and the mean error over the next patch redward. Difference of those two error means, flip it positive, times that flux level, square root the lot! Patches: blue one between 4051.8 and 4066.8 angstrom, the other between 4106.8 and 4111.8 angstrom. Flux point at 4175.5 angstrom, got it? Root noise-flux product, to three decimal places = 0.112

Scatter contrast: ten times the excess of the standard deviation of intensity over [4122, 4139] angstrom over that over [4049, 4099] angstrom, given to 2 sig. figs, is -0.46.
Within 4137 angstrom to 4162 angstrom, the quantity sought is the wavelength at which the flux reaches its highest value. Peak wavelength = 4160.5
